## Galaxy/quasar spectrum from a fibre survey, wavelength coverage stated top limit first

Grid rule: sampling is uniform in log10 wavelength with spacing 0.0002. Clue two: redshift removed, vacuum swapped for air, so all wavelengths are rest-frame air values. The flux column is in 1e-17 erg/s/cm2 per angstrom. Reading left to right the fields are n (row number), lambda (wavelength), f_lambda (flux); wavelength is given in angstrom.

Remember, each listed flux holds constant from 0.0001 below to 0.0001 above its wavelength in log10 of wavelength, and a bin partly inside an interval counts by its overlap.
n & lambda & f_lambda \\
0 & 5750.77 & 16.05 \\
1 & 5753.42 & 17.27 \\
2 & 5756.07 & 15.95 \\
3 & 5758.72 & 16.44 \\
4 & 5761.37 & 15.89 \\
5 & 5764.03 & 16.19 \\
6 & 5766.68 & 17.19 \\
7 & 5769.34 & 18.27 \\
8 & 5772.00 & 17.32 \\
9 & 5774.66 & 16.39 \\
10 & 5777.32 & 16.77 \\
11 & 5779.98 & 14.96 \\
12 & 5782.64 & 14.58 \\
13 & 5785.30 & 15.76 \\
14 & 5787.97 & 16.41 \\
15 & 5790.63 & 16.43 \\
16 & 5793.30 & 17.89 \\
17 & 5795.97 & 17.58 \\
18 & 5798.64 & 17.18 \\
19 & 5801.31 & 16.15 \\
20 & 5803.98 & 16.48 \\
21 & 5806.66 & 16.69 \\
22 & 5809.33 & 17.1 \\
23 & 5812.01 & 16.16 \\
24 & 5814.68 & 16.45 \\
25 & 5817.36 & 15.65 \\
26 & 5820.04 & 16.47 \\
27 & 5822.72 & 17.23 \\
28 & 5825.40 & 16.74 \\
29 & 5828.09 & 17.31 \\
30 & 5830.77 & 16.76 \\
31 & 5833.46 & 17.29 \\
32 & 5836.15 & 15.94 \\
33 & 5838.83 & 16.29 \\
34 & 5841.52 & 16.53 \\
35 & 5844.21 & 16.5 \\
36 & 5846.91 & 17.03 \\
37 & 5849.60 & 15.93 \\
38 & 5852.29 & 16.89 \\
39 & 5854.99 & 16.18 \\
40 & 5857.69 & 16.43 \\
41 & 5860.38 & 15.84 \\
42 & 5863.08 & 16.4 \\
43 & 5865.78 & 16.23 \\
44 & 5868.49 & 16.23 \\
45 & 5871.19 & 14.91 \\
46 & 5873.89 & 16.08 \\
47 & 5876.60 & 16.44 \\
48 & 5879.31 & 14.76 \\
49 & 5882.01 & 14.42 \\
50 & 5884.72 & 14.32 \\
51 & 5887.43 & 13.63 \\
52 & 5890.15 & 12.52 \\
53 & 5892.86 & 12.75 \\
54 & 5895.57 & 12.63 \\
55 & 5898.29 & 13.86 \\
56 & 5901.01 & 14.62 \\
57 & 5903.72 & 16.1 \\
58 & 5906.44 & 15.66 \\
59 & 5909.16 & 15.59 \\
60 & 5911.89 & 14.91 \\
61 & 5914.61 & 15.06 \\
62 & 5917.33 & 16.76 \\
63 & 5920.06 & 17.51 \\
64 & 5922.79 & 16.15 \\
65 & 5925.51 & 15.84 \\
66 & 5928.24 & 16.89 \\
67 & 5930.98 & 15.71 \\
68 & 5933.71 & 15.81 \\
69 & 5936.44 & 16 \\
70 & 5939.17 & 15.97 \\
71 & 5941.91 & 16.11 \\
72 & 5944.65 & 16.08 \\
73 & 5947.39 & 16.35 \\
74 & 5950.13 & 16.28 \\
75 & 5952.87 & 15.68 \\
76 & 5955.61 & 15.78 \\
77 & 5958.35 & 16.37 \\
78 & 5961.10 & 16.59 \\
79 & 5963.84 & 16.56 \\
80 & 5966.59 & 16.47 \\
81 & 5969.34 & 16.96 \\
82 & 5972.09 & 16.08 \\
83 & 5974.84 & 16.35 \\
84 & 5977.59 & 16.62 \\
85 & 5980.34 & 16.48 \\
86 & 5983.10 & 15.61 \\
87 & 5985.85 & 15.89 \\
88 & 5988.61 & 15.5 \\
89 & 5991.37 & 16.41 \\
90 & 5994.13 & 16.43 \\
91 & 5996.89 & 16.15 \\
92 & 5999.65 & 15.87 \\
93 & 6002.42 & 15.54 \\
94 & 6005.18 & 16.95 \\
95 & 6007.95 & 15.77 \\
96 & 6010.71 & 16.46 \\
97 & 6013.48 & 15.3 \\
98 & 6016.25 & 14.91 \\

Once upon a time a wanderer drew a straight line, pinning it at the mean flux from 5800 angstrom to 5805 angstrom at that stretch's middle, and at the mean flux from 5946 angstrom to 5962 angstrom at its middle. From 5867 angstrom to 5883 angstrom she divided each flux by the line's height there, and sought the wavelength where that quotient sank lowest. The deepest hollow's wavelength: 5882.01 angstrom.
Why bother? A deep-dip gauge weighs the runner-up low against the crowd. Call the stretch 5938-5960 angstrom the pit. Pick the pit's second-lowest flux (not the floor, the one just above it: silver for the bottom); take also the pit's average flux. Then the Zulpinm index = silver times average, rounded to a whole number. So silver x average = 254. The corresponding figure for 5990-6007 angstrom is 257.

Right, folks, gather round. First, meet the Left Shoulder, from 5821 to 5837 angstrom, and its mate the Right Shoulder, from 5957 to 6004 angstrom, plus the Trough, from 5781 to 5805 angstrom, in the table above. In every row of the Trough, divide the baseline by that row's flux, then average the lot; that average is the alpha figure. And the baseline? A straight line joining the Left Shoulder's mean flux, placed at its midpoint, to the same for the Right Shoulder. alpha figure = 1.04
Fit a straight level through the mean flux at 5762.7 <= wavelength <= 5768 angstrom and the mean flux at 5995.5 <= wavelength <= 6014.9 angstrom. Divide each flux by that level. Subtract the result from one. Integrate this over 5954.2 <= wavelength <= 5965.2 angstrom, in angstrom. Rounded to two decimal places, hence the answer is -0.13 angstrom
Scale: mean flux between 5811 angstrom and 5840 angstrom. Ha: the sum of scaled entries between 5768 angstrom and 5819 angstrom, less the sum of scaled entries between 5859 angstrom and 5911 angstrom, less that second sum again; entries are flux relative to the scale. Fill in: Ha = -15.2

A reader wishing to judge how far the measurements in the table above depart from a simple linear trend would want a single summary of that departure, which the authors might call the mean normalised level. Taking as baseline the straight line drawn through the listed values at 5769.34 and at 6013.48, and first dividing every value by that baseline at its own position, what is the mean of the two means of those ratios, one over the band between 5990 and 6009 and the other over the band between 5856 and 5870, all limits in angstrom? 1.00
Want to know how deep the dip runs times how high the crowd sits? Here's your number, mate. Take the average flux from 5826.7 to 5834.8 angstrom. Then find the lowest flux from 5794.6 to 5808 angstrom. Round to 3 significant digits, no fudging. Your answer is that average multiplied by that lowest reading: 276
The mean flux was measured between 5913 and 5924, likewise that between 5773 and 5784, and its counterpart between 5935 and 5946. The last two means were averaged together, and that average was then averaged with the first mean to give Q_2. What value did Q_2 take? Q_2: 16.1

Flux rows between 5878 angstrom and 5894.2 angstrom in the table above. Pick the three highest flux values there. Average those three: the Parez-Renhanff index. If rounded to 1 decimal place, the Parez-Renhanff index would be 14.5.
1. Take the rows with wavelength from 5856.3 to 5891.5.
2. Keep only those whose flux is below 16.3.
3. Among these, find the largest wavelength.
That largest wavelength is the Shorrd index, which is 5890.15 angstrom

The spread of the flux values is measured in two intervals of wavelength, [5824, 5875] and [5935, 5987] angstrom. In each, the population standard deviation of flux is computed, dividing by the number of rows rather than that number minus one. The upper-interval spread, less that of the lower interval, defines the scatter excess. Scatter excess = -0.20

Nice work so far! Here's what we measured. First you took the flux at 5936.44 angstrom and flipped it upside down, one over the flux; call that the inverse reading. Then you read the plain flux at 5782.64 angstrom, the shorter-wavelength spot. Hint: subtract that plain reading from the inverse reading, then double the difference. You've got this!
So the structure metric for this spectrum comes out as -29.0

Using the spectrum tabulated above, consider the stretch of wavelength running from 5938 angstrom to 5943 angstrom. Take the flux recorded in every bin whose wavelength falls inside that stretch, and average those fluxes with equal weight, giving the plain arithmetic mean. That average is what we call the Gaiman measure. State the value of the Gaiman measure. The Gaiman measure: 16.0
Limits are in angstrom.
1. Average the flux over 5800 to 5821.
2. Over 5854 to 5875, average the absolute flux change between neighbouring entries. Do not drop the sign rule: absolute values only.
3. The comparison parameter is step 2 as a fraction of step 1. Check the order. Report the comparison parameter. 0.035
